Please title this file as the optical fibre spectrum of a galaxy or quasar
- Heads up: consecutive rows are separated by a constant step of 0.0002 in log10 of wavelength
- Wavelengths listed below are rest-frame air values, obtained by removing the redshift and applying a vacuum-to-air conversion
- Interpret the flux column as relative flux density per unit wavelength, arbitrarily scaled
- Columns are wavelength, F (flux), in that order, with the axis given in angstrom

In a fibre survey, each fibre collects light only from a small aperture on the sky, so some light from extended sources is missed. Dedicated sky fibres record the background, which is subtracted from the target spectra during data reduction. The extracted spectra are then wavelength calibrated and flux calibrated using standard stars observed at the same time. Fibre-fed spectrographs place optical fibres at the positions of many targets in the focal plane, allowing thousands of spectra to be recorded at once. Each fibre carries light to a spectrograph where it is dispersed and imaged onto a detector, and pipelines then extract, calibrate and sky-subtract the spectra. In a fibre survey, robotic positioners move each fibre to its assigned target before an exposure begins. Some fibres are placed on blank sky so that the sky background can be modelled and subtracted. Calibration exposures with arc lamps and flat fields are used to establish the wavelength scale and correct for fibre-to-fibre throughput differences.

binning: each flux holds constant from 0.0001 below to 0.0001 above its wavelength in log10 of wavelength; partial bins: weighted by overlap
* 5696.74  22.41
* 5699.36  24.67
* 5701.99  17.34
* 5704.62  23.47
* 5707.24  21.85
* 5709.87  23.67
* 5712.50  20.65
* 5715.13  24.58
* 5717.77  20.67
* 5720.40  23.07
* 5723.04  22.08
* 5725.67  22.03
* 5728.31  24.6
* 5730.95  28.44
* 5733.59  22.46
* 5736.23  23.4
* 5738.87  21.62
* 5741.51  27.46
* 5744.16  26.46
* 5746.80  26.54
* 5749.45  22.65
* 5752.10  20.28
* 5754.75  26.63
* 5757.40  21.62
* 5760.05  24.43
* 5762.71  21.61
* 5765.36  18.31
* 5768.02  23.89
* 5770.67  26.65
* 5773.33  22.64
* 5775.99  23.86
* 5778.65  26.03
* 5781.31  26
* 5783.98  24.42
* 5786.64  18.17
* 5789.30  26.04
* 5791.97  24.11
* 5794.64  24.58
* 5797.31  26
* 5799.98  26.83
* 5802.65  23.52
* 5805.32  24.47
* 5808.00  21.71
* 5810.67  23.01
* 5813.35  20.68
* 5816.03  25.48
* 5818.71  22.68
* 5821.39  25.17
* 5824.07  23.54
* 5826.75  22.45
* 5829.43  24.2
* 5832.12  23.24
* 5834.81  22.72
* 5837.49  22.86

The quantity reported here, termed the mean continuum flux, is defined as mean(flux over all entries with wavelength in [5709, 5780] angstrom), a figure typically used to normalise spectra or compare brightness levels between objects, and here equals 23.6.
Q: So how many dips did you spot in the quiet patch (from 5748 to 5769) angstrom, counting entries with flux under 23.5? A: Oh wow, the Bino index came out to 5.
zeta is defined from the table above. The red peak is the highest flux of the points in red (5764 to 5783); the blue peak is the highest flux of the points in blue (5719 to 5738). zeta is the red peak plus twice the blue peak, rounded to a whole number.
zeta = 84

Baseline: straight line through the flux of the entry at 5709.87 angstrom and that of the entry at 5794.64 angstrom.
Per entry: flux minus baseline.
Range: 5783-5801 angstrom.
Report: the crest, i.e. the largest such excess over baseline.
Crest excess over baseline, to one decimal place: 2.2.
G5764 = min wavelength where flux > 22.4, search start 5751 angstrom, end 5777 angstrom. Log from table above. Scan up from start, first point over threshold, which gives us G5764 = 5754.75 angstrom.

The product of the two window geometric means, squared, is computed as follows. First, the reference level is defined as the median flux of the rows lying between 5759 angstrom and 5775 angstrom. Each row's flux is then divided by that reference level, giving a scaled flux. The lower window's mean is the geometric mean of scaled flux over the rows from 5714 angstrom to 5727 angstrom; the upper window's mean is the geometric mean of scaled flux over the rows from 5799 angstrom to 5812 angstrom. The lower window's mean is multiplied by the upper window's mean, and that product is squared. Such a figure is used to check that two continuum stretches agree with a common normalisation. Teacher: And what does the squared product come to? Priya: 0.98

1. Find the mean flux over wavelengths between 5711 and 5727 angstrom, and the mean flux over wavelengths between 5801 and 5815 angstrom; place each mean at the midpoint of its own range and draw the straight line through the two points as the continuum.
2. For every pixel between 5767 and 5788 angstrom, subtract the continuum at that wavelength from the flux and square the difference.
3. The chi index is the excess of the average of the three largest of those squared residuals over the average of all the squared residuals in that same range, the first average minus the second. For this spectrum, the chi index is 7.8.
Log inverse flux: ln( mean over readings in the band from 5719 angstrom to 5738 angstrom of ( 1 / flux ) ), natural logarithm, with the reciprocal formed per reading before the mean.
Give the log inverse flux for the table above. -3.16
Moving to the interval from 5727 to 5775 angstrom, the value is -3.16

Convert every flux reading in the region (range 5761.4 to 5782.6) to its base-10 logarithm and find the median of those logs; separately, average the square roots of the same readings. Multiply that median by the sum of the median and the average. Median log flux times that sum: 8.6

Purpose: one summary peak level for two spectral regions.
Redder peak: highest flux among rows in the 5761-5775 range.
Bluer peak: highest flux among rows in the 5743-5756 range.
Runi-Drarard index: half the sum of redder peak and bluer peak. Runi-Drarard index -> 26.6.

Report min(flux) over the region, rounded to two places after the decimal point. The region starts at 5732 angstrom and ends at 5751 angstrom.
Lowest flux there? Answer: 21.62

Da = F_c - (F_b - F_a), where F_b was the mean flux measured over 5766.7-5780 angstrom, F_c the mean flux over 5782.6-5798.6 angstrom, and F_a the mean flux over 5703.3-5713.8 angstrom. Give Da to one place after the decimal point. 21.7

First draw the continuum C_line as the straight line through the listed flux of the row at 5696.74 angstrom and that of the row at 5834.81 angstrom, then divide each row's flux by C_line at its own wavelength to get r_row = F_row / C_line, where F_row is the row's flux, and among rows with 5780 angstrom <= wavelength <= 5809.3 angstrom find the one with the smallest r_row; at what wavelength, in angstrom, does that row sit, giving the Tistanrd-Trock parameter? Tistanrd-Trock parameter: 5786.64 angstrom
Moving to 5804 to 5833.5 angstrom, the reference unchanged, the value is 5813.35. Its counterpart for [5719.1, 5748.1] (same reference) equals 5738.87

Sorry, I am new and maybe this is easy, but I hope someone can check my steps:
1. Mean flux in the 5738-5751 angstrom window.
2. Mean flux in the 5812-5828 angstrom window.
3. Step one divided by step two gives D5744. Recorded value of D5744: 1.07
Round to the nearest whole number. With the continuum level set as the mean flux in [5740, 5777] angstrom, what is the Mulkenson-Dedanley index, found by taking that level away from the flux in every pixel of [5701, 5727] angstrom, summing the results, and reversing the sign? 18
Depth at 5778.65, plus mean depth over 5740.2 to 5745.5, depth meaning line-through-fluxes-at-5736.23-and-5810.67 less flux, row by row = -6.4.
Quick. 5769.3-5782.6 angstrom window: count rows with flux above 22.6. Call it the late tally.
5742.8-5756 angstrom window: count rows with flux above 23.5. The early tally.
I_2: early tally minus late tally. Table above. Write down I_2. -2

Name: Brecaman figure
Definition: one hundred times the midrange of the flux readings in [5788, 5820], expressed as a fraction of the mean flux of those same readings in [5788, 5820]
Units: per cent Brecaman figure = 99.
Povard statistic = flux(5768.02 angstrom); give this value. 23.89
